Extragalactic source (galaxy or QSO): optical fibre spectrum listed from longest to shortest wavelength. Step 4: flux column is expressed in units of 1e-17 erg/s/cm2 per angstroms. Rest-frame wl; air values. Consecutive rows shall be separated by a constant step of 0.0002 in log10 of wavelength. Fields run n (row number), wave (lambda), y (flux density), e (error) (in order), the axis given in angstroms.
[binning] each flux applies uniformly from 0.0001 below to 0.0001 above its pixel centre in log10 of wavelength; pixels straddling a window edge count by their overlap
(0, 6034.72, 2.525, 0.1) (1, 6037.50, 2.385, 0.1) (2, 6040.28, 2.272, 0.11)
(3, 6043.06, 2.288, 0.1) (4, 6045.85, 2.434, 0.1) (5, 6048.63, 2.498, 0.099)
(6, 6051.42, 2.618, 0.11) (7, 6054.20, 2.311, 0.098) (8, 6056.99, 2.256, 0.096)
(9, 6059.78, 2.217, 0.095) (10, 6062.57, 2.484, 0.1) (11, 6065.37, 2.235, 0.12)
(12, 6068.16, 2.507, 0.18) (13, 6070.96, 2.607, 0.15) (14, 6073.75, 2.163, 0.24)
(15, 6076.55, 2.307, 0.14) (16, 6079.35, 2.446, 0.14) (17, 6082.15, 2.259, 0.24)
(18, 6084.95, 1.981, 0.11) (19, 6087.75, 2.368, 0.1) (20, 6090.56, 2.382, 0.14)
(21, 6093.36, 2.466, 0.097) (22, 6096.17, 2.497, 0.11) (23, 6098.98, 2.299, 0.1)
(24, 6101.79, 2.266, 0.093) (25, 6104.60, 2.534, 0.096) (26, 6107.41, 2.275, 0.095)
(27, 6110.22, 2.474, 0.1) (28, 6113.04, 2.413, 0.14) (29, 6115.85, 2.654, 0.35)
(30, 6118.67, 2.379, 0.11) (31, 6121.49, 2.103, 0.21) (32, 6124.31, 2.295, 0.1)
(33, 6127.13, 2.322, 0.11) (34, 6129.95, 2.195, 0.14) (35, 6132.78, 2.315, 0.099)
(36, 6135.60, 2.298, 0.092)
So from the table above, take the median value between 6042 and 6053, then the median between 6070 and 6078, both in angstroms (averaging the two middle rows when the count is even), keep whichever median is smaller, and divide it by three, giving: 0.769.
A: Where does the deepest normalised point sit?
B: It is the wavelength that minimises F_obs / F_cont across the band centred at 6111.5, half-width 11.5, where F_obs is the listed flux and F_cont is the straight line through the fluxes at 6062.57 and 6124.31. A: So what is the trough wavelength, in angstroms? 6121.49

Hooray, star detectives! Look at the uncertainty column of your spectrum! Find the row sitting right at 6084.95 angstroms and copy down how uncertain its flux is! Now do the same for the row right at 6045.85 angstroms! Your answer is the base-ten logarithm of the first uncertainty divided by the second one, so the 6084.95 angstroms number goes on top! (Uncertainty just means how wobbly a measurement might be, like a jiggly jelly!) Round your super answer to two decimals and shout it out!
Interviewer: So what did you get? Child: 0.04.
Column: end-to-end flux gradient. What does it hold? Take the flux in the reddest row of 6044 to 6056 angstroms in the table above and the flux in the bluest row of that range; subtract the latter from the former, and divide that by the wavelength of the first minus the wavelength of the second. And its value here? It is -0.015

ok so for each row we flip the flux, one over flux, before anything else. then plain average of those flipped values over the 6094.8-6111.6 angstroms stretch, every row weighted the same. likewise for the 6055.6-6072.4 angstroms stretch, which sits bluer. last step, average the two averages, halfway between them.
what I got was 0.420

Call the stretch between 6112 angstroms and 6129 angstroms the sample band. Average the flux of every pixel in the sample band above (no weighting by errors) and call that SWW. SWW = 2.36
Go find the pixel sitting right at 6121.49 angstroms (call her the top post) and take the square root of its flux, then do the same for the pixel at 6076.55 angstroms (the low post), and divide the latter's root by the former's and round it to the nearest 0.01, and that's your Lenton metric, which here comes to 1.05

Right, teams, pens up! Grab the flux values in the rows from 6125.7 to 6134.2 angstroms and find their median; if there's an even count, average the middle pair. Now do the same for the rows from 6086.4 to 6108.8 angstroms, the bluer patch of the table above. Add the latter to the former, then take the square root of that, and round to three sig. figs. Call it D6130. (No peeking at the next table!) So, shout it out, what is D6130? 2.17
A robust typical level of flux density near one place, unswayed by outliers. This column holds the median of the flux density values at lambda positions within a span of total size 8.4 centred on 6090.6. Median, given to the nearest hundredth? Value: 2.38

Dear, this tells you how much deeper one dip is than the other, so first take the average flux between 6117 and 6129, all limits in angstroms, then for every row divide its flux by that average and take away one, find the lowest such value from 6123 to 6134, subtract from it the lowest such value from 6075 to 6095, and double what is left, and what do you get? 0.19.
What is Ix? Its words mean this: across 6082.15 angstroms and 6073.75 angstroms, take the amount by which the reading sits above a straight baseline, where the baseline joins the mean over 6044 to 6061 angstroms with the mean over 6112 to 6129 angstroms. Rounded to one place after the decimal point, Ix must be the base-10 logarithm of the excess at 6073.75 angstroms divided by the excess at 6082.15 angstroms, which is 0.3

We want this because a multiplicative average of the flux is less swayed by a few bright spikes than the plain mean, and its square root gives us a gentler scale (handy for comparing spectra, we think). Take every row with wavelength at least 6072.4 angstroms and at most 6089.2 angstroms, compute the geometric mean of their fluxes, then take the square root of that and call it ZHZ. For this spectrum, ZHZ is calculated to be 1.50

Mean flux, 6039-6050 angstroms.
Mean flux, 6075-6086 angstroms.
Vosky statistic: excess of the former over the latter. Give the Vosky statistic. 0.12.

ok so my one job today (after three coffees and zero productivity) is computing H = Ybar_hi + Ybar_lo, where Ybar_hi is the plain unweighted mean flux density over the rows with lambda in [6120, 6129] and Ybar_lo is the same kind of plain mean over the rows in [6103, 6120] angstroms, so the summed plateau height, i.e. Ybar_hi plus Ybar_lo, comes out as 4.69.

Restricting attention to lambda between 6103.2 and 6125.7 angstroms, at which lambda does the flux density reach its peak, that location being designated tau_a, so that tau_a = 6115.85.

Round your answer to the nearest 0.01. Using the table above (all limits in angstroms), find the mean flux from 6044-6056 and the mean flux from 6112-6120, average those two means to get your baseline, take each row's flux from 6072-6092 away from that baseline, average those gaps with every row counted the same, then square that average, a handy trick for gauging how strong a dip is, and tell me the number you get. 0.04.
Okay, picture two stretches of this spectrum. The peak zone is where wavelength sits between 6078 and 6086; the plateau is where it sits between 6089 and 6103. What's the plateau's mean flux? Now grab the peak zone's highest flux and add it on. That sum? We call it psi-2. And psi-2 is 4.83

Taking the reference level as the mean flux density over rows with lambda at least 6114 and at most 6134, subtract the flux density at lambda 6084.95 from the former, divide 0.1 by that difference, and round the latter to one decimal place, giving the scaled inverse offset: 0.3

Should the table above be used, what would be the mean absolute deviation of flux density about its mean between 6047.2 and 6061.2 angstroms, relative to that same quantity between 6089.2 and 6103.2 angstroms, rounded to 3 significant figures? 1.79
